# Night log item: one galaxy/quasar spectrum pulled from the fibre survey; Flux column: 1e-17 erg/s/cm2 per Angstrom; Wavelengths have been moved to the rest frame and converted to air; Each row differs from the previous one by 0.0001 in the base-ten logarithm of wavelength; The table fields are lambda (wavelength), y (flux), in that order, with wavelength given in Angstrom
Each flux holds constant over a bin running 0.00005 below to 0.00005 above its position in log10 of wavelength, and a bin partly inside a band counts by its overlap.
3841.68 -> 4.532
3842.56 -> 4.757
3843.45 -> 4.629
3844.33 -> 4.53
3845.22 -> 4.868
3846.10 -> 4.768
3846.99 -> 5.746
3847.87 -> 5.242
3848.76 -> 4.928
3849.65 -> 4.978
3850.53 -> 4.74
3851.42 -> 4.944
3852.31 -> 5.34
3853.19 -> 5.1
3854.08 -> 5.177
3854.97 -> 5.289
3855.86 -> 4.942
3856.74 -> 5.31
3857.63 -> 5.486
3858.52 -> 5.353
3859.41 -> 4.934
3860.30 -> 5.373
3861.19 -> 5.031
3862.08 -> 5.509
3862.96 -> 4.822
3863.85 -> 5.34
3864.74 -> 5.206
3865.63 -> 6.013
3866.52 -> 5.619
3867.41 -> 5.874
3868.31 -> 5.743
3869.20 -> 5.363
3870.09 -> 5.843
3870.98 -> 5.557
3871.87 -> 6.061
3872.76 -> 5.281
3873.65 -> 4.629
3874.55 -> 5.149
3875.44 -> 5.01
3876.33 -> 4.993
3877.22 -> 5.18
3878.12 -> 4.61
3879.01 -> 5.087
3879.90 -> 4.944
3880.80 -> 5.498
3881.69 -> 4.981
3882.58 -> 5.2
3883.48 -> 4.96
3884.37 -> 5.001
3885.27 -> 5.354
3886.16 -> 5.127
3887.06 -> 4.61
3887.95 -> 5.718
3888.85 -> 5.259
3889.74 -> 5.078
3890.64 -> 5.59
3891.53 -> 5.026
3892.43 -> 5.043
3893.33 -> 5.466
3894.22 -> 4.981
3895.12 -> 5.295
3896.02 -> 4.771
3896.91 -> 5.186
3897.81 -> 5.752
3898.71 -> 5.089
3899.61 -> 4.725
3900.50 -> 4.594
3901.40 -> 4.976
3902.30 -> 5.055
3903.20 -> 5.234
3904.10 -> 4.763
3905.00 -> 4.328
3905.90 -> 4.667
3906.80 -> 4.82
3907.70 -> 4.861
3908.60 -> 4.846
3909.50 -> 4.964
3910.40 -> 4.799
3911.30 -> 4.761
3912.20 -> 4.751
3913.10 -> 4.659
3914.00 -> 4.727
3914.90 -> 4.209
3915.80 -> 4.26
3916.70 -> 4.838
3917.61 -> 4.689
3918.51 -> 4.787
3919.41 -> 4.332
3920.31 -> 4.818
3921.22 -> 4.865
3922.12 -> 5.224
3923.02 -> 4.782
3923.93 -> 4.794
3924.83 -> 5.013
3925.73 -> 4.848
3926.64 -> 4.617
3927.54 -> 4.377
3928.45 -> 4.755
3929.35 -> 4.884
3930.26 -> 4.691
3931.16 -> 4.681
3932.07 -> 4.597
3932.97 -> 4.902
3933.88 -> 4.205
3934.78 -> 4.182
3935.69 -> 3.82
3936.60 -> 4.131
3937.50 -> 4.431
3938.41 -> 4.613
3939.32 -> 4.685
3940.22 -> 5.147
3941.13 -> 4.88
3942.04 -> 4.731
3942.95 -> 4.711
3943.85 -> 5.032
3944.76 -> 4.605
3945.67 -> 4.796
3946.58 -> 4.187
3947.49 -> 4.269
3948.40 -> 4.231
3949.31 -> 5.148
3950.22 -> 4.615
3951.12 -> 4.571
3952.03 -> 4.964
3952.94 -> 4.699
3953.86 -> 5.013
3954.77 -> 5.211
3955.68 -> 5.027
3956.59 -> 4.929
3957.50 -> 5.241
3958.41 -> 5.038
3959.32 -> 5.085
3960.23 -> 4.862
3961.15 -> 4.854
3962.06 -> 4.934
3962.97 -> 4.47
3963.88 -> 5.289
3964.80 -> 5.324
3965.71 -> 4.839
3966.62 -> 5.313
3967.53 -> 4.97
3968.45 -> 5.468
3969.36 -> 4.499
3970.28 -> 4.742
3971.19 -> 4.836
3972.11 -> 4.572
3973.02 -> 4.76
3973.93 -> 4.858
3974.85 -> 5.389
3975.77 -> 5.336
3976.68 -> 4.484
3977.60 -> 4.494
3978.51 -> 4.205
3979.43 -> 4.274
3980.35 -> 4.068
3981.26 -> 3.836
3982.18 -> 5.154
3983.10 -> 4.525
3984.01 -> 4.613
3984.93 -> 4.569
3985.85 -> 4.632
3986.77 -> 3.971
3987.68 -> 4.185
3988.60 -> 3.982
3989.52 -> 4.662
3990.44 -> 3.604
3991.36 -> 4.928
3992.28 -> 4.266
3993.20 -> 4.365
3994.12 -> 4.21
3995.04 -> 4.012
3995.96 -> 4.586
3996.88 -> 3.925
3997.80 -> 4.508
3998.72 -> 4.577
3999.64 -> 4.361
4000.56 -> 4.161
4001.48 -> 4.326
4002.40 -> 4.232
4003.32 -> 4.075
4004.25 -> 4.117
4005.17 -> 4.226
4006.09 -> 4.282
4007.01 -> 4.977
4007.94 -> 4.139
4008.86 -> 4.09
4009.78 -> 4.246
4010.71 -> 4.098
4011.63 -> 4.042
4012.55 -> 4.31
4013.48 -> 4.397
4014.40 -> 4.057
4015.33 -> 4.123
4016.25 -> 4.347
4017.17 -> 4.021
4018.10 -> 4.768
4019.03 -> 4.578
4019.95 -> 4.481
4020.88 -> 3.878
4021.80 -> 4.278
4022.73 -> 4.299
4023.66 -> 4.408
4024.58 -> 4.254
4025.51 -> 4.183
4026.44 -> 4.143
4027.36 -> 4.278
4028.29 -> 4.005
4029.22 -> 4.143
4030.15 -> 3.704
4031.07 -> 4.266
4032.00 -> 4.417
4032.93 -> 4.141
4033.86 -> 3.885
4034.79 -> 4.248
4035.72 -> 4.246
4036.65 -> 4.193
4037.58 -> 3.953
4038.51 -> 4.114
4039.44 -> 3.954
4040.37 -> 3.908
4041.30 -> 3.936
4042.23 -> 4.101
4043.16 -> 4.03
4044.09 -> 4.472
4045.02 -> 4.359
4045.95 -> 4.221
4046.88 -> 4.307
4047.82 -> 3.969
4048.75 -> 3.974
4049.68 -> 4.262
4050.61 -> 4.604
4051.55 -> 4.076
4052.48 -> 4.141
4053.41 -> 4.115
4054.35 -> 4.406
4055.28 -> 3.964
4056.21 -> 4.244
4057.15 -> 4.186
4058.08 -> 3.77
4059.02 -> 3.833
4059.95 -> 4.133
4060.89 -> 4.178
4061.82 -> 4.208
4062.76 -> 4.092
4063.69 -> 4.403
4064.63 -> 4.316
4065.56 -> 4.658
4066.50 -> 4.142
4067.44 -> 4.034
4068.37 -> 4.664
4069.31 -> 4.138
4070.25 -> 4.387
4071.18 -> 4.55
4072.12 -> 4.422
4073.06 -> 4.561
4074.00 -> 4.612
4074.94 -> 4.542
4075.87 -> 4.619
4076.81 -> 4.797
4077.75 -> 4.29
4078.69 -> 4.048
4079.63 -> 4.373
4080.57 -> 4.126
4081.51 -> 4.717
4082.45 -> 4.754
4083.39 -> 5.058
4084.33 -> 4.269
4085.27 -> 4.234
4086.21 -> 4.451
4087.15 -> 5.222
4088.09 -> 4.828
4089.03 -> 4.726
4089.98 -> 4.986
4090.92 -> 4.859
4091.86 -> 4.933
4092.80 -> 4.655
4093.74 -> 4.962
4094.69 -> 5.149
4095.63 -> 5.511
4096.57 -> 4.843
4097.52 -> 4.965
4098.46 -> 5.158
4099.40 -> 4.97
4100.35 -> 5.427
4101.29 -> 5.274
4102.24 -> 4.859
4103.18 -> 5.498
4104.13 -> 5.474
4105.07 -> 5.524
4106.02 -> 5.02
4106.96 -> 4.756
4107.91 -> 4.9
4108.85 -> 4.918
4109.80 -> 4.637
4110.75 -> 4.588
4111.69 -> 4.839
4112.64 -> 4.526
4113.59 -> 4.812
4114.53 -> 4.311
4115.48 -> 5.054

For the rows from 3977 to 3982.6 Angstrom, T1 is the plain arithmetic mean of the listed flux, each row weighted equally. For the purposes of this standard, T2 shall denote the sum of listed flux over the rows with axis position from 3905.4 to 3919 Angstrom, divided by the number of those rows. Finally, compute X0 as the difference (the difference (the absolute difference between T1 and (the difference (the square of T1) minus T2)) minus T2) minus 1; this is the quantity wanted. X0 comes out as 4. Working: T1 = 4.3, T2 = 4.71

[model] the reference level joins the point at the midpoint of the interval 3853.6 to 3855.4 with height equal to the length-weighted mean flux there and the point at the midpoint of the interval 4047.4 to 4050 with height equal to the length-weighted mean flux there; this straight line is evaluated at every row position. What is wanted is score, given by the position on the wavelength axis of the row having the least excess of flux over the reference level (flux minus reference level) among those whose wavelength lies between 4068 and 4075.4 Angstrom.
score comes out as 4069.31 Angstrom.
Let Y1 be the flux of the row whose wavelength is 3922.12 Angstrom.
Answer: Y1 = 5.224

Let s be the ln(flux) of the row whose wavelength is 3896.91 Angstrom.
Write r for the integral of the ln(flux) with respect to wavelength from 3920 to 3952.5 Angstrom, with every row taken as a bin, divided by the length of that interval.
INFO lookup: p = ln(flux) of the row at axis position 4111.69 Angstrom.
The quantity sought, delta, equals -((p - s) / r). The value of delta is 0.05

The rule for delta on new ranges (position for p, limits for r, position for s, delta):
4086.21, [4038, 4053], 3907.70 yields 0.06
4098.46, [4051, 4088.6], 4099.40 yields -0.03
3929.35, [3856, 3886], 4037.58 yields -0.13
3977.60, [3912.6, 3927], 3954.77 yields 0.10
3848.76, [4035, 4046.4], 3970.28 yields -0.03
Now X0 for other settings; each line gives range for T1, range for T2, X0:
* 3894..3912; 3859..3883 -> 8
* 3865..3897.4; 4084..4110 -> 11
